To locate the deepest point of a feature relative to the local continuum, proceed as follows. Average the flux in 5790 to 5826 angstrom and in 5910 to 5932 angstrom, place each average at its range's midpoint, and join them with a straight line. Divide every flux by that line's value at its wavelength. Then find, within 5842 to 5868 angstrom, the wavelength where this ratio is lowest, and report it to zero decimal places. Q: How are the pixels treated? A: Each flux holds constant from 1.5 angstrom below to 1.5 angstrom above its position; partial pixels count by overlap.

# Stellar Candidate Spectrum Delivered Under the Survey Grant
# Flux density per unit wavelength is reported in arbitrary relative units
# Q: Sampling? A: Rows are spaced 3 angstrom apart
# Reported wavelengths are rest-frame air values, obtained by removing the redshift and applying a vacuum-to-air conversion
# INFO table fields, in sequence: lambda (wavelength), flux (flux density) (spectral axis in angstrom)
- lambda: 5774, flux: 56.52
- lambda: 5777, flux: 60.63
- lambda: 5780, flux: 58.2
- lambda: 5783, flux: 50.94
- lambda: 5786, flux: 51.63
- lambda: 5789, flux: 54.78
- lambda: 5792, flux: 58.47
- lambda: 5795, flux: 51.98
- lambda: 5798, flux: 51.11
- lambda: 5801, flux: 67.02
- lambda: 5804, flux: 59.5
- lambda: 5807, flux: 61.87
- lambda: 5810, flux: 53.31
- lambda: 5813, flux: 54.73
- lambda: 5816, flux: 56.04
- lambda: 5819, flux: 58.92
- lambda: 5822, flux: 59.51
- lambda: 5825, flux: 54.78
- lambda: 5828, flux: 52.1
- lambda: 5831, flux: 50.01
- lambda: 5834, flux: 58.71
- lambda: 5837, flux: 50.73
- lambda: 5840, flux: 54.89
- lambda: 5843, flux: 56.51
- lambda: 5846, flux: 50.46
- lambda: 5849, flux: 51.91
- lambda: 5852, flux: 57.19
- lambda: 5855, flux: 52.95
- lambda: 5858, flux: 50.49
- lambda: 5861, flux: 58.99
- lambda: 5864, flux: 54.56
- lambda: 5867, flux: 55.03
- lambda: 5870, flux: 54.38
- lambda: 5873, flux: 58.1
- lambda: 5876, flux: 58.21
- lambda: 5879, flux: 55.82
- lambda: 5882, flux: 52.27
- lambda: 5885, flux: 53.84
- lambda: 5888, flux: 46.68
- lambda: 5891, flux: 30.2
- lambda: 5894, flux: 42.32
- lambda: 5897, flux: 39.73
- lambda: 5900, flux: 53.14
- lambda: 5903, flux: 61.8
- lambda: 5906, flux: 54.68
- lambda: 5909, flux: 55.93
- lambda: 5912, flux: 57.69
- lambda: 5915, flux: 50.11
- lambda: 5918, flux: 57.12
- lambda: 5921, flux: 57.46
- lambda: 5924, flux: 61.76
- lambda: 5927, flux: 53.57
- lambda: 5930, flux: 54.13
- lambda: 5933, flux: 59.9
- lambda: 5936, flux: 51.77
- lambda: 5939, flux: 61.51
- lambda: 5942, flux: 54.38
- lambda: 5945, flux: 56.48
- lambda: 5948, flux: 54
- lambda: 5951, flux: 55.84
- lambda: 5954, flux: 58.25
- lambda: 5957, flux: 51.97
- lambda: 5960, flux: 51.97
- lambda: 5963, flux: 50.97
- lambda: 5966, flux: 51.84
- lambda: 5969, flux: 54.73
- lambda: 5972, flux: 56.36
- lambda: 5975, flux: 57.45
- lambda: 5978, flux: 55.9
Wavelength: 5846 angstrom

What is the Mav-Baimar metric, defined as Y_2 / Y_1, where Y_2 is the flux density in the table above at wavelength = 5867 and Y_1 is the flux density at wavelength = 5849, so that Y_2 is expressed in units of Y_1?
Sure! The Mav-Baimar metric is 1.06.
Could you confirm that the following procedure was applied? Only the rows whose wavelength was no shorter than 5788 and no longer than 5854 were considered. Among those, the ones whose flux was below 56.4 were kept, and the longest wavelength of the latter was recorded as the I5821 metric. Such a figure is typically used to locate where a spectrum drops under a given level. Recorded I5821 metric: 5849 angstrom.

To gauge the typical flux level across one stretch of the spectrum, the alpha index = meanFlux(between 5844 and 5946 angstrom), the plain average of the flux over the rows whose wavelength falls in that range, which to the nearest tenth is 53.7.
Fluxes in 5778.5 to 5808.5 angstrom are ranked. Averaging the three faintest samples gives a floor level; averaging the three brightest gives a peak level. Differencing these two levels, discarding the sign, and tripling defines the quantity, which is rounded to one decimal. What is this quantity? 34.7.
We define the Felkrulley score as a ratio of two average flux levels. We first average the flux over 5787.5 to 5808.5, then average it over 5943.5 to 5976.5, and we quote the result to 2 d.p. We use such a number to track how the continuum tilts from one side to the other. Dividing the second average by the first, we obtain 0.94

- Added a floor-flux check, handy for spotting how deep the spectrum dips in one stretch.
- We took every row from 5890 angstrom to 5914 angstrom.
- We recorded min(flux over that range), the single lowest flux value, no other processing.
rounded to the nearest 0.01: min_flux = 30.20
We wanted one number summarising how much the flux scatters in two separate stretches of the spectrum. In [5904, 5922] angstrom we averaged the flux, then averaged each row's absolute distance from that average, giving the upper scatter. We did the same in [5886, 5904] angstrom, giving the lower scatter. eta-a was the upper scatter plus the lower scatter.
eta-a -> 10.3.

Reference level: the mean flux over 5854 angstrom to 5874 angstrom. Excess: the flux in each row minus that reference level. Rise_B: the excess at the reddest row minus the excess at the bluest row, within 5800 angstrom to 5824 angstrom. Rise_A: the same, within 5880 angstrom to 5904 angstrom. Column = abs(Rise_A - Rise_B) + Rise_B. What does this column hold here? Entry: 10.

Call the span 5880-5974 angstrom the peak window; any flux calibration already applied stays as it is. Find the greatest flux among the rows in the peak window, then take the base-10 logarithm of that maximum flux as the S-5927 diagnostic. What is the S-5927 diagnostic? 1.79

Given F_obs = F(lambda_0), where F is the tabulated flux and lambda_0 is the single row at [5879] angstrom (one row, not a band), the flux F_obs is 55.82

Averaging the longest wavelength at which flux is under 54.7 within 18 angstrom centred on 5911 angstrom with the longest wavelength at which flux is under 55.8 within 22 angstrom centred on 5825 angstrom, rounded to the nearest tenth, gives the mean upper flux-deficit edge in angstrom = 5873.0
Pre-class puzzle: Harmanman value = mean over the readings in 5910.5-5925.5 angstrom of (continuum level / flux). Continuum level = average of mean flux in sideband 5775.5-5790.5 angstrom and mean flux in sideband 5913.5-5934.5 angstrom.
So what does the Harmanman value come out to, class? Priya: 0.99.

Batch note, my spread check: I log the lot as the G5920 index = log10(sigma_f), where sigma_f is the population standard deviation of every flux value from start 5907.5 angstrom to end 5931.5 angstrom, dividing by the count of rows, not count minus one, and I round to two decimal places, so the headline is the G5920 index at 0.51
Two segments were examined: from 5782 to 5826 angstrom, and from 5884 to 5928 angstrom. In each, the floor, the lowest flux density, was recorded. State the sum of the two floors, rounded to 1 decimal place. 81.1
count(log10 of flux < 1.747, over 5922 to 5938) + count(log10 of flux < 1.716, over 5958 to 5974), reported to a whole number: 6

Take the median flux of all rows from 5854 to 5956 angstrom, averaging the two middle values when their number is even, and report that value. 54.6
